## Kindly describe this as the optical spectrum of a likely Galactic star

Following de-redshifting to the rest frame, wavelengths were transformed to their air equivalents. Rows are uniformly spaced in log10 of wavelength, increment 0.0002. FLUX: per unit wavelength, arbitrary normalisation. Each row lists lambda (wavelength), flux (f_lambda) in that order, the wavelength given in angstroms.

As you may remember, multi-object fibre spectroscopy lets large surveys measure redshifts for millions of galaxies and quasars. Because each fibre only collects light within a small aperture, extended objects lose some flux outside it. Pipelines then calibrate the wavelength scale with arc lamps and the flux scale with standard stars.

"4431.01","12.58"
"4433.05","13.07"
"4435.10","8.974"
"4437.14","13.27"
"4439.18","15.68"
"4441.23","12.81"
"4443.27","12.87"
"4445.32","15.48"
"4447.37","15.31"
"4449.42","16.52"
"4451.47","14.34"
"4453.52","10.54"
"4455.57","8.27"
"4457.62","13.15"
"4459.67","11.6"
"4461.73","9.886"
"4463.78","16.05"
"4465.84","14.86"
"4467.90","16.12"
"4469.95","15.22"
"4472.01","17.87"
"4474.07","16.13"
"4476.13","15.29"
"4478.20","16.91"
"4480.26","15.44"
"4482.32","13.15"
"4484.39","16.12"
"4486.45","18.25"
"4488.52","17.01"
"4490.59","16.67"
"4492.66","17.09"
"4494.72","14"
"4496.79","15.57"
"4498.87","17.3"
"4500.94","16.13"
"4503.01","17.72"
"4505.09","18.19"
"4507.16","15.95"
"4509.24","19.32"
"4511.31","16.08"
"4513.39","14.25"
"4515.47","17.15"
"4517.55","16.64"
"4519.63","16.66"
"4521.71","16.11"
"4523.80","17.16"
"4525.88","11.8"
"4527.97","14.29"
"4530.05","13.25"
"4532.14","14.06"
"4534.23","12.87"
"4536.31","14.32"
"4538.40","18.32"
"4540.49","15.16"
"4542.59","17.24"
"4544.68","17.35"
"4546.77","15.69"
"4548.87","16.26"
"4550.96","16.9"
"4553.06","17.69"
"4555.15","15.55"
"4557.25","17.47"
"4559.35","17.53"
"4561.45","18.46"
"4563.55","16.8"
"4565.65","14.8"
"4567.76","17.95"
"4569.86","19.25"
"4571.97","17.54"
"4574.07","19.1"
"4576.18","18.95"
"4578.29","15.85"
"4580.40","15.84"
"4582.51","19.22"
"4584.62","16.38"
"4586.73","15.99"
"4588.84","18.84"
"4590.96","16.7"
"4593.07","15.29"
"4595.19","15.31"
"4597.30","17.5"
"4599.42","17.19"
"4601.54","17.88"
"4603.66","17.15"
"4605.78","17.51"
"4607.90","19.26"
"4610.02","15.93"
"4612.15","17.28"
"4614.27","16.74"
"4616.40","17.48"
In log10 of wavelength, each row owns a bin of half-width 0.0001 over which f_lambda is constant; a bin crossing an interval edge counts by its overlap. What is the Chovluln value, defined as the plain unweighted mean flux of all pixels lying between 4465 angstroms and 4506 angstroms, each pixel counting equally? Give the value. 16.3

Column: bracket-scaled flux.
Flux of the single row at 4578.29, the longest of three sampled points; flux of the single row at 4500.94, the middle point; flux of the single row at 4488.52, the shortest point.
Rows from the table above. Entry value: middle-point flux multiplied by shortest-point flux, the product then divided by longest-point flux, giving 17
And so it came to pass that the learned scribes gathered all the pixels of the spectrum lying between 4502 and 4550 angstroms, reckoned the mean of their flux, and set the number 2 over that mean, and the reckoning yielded 0.126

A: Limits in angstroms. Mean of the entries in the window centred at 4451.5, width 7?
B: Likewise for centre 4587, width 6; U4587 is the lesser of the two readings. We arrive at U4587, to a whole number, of 14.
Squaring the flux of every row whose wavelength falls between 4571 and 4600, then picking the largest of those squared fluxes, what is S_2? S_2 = 369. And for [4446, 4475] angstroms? 319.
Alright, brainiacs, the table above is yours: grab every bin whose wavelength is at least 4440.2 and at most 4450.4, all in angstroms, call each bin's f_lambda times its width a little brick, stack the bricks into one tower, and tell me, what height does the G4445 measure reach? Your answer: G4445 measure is 149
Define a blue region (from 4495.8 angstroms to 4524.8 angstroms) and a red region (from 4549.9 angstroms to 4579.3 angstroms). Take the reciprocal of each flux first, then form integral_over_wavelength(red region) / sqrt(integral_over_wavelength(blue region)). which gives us 1.29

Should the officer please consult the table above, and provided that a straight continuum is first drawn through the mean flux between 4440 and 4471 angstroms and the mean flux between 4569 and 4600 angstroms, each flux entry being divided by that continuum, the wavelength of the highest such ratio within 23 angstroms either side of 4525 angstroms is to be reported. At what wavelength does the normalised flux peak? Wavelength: 4509.24 angstroms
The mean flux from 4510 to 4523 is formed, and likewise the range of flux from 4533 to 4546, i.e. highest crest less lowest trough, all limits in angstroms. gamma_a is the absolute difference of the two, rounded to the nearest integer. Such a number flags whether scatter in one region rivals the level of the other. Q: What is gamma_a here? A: 11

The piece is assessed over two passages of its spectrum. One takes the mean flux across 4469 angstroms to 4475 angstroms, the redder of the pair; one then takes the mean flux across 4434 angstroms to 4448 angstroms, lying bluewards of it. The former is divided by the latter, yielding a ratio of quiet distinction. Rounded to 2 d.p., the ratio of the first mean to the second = 1.22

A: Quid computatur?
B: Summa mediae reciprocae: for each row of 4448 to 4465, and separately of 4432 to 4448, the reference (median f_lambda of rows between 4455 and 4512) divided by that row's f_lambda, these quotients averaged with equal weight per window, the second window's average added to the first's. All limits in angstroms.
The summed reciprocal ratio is 2.6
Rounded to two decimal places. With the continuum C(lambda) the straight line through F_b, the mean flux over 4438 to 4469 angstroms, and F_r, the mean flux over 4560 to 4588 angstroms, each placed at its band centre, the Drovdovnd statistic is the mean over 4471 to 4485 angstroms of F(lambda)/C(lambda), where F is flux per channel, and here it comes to 1.10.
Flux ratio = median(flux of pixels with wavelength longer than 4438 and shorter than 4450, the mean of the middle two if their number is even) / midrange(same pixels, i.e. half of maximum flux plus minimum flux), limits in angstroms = 1.05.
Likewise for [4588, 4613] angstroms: 1.00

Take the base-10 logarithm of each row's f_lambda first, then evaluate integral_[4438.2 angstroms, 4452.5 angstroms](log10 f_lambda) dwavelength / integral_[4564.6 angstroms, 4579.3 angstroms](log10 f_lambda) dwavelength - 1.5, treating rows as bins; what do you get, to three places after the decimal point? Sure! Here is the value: -0.589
